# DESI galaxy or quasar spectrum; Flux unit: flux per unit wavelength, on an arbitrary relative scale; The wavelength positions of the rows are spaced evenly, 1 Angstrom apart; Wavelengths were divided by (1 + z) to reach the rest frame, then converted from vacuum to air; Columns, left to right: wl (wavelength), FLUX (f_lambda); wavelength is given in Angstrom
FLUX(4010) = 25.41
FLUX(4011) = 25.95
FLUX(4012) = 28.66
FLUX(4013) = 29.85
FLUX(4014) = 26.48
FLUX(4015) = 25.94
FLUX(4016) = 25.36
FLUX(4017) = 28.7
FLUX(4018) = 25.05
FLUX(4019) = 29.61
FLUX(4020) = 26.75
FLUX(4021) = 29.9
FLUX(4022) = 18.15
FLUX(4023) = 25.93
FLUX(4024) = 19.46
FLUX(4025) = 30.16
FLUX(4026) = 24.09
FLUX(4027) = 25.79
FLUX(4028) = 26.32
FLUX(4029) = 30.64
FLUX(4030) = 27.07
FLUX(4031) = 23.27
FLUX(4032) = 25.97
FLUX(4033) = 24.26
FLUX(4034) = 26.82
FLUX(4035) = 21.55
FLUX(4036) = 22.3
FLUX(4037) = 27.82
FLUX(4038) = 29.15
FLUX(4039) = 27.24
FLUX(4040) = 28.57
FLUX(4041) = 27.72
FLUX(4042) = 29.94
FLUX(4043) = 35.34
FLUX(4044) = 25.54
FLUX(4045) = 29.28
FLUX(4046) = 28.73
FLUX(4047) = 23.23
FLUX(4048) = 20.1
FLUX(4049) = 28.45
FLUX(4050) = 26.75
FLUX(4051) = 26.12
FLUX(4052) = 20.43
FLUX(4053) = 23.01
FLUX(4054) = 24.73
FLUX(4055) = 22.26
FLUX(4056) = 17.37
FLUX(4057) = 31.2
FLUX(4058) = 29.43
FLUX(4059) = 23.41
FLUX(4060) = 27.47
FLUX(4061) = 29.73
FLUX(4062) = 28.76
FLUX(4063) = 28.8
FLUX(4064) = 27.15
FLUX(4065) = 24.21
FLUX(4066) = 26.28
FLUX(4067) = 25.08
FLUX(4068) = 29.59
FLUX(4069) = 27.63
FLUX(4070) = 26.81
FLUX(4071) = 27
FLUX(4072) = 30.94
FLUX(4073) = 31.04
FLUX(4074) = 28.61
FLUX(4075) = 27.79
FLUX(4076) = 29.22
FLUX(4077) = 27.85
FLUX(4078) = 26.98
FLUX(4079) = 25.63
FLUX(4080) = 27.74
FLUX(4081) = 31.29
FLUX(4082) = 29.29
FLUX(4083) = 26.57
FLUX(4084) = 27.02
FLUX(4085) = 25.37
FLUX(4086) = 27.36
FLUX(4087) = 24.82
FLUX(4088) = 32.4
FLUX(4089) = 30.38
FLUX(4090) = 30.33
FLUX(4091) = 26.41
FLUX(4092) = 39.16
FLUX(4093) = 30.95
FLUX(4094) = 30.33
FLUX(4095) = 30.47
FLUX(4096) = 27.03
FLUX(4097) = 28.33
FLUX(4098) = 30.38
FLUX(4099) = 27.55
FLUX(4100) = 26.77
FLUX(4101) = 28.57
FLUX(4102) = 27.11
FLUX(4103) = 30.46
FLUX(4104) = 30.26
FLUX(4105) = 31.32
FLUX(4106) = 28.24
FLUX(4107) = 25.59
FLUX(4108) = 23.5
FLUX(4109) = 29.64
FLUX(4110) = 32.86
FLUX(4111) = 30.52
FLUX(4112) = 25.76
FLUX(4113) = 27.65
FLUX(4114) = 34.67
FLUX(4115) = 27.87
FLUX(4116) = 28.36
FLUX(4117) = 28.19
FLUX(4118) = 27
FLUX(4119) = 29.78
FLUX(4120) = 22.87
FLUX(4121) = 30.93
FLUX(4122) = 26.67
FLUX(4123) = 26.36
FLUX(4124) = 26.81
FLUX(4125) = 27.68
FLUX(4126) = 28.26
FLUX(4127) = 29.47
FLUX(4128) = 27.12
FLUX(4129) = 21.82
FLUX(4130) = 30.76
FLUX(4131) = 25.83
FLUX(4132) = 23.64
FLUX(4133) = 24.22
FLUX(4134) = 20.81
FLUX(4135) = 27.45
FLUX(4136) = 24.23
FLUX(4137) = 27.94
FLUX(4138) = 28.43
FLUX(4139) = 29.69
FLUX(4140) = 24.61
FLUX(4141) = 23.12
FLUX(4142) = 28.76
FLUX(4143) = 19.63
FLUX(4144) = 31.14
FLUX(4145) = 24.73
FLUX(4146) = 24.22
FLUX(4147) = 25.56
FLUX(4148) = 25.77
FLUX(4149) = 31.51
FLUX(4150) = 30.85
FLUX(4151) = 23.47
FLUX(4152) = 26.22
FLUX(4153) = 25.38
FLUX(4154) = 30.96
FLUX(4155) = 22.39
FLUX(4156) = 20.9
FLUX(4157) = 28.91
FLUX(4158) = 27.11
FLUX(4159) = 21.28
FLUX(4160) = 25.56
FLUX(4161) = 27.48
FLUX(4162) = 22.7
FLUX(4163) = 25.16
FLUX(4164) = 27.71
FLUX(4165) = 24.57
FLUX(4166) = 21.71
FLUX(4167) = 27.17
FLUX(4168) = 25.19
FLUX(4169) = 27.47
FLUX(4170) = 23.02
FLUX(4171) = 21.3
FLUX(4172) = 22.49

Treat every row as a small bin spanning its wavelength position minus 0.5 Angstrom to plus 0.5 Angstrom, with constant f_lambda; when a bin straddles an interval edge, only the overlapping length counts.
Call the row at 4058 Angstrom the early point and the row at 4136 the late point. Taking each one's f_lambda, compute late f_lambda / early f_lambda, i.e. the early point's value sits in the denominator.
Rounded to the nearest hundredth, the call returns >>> 0.82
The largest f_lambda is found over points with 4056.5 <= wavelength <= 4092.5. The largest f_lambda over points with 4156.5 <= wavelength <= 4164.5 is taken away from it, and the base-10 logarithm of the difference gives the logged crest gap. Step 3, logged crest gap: 1.0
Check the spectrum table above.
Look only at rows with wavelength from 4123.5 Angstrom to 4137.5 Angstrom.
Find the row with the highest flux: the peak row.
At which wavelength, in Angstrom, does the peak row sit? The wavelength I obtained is 4130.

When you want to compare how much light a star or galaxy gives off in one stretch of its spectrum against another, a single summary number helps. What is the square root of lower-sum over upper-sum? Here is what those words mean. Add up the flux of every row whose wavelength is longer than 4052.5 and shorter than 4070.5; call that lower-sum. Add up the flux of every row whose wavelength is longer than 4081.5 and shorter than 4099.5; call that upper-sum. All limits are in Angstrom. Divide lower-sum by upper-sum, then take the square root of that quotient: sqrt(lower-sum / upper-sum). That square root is 0.95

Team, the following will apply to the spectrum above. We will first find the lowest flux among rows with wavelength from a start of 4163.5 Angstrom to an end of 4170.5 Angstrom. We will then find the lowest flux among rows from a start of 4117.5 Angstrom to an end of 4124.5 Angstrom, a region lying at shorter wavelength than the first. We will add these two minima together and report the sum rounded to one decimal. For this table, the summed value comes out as 44.6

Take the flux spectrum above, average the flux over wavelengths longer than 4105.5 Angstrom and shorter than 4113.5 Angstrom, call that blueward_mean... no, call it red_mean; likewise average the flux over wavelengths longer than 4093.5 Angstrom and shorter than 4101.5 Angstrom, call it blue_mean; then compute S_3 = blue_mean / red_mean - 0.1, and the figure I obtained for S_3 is 0.93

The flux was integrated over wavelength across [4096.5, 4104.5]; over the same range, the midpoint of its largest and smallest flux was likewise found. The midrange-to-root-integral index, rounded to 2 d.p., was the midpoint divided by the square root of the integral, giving 1.89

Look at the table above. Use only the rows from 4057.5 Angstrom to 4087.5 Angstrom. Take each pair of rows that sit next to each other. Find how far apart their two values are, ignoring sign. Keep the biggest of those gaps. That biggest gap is 6.0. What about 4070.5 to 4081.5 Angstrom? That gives 3.9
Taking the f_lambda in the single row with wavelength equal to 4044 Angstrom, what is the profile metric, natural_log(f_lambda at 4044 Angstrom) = 3.24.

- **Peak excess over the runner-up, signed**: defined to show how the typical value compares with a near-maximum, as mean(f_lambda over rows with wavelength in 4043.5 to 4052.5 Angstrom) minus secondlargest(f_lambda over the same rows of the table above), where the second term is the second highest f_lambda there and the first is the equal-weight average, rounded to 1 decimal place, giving -3.3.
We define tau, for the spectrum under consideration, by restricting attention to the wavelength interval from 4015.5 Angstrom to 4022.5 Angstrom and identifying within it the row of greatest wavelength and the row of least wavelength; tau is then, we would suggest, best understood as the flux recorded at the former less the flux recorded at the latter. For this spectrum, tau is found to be -7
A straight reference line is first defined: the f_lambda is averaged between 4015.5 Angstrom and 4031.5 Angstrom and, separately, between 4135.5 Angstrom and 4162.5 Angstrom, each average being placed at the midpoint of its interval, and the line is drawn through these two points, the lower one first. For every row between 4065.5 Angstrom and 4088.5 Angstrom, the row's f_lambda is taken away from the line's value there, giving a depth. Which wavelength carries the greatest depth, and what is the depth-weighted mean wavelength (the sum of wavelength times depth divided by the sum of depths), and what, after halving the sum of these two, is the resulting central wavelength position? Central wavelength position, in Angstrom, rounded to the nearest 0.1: 4082.1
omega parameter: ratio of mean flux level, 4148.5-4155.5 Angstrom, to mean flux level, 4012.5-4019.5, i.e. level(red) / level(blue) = 1.00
